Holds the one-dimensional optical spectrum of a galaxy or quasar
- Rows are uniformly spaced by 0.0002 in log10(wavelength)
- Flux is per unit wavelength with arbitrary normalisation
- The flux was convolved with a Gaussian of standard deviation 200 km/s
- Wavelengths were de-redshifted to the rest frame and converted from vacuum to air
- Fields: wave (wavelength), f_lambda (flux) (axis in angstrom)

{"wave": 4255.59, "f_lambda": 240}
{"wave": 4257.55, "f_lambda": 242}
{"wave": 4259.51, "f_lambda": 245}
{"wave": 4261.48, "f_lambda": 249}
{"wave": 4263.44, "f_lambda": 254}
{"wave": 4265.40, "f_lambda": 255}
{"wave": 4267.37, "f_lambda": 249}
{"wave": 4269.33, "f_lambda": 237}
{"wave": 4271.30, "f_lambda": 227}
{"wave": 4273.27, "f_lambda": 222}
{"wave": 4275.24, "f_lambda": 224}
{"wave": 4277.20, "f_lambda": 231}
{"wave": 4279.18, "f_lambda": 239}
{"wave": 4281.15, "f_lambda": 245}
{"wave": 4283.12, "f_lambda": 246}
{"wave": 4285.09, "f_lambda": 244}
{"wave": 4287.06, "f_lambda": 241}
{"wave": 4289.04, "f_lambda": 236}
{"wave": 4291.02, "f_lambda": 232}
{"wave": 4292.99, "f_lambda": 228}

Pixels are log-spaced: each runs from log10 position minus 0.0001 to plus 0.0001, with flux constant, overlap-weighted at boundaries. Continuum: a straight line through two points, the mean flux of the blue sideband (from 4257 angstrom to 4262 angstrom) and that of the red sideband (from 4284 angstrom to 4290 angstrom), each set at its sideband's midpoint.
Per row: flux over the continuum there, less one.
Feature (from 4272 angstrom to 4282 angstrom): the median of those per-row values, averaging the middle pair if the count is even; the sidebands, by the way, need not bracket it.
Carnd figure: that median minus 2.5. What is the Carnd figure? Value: -2.55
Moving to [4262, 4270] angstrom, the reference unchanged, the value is -2.47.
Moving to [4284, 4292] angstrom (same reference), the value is -2.51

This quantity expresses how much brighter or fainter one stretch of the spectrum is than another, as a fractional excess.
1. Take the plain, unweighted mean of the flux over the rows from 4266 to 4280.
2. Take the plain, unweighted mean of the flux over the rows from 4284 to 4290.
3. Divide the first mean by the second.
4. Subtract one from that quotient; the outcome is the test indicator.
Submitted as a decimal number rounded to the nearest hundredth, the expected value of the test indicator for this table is -0.03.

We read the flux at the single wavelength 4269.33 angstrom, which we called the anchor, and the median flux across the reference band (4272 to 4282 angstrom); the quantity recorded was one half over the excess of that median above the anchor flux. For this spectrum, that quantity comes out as -0.08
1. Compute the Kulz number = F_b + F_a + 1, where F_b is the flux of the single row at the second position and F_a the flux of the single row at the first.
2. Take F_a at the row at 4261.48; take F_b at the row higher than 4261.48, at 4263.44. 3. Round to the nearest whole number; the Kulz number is 504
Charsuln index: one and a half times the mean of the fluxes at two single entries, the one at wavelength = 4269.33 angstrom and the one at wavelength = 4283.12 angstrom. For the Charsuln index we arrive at 362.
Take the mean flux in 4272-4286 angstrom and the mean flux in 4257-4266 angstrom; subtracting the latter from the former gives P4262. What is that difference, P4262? -13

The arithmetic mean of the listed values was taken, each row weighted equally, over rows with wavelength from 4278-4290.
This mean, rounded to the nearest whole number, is 242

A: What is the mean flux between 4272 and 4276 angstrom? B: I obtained 223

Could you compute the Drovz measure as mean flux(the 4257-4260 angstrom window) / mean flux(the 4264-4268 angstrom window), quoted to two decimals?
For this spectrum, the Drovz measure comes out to 0.97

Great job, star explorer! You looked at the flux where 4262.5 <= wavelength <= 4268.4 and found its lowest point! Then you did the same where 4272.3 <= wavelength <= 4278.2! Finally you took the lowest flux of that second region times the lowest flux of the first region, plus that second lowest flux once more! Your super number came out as 55500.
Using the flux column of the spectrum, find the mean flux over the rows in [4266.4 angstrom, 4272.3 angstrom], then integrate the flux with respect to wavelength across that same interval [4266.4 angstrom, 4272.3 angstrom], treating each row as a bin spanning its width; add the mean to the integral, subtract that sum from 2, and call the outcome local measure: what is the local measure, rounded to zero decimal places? -1637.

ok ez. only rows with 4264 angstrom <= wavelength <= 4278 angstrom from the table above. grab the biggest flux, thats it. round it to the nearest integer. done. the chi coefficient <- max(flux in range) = 255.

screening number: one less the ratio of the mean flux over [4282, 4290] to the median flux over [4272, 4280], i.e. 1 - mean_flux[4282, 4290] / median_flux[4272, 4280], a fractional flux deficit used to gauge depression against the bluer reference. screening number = -0.063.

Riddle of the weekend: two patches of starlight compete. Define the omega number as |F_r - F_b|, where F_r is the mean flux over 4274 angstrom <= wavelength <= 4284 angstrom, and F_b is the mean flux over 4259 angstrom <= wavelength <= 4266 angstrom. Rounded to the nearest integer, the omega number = 14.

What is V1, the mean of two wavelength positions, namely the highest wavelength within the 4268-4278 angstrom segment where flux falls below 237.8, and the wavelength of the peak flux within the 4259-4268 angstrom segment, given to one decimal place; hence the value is 4271.3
